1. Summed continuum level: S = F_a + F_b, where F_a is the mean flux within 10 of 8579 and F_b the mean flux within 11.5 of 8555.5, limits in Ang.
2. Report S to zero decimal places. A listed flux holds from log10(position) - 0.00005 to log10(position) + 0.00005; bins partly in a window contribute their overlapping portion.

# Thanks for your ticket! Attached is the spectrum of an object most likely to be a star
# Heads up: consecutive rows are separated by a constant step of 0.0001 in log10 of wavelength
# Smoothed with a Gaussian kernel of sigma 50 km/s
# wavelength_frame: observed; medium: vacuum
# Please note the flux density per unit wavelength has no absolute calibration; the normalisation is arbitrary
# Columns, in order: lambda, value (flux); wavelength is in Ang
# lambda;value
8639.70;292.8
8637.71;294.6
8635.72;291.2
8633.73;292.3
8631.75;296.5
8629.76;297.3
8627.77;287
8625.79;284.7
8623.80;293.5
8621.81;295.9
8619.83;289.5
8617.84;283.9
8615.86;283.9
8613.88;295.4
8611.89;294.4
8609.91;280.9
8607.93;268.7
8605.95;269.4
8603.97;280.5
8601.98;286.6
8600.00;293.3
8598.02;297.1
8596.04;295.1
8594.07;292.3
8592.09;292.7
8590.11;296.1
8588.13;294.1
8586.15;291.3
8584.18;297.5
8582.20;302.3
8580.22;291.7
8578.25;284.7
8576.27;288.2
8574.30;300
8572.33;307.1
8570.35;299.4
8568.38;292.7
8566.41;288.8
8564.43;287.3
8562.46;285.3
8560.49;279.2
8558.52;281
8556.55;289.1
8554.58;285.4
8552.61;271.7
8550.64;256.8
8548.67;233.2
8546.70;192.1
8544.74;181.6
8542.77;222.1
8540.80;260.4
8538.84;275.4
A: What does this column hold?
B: 557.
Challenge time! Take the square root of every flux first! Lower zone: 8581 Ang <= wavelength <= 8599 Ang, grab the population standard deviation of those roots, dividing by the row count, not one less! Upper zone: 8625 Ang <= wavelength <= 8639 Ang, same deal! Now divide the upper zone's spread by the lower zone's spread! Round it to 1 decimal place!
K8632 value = 1.4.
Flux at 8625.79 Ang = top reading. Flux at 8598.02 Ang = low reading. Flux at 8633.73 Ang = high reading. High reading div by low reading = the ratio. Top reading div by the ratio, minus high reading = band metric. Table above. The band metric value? -3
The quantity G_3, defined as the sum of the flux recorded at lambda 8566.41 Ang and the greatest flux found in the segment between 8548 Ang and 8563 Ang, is 578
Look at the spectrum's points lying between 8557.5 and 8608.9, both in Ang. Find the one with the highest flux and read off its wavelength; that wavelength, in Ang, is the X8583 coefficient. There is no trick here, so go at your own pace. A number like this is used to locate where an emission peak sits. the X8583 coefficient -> 8572.33 Ang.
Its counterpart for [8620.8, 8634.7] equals 8629.76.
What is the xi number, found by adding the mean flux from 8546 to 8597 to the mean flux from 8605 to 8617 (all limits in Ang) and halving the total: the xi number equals 283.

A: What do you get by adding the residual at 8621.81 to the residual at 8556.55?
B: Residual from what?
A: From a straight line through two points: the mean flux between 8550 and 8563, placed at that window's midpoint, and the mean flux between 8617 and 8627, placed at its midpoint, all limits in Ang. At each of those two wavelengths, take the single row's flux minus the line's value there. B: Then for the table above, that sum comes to 17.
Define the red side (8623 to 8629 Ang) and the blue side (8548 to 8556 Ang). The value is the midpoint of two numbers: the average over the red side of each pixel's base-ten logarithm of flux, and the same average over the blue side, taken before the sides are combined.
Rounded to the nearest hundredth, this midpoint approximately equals 2.44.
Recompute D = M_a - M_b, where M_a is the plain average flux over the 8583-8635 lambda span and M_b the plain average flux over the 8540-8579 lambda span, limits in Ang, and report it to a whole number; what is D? 20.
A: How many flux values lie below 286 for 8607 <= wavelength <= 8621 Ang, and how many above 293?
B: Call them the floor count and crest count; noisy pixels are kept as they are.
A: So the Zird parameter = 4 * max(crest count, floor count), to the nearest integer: 16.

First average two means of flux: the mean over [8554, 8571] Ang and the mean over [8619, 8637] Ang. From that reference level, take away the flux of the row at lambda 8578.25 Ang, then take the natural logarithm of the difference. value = 1.6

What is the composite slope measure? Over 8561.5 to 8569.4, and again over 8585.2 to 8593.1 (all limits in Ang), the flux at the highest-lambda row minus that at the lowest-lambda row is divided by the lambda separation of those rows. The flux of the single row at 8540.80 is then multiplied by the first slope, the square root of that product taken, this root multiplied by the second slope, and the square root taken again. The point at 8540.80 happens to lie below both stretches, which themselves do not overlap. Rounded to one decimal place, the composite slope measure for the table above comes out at 2.1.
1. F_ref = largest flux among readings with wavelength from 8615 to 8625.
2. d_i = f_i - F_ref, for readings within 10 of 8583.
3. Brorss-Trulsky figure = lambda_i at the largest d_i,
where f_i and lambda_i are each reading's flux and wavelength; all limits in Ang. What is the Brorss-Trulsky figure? 8582.20 Ang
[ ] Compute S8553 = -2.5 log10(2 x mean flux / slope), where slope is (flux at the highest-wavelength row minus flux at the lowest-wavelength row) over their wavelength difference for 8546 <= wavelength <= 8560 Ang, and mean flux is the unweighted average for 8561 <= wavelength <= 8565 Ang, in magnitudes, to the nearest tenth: -4.7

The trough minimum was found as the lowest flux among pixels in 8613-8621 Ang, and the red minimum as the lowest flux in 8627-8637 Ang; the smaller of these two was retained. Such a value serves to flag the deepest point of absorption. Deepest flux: 284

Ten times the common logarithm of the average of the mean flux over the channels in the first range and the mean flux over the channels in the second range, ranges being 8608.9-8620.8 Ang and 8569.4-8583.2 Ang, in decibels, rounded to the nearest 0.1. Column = 24.7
